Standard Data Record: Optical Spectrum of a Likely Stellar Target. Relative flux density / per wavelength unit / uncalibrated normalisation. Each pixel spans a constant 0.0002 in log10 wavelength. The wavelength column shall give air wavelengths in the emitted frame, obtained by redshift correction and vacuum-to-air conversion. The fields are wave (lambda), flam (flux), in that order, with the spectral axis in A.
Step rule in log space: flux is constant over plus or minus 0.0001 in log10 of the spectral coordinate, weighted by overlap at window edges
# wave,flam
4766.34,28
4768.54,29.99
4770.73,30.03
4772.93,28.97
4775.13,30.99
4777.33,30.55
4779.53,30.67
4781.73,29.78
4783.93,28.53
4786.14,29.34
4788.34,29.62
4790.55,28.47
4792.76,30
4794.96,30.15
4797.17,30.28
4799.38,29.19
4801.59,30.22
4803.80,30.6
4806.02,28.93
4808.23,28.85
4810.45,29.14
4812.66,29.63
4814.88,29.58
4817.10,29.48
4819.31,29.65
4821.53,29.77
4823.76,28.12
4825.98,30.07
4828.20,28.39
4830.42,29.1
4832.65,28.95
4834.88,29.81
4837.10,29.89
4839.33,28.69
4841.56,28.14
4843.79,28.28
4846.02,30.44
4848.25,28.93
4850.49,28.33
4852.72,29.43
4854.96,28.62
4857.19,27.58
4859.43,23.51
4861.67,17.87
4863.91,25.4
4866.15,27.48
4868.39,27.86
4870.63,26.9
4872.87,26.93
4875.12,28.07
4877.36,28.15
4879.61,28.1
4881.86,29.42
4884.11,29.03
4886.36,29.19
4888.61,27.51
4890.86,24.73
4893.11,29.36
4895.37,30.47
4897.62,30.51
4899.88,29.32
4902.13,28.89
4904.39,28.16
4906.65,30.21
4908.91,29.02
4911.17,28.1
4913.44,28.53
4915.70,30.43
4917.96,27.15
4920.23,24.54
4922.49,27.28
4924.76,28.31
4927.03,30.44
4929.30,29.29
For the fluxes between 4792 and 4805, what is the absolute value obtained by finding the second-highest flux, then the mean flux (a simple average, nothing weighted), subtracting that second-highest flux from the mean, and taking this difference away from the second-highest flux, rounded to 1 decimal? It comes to 30.5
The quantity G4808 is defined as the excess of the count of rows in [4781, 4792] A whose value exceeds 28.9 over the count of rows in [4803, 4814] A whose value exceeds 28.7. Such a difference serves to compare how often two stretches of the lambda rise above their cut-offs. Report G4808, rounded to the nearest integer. -2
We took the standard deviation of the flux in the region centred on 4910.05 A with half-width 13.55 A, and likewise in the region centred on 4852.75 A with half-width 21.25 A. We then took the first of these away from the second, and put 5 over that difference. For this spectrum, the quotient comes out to 4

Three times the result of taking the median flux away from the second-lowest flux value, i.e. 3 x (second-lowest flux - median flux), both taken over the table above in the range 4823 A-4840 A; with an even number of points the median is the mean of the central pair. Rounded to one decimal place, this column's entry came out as -1.9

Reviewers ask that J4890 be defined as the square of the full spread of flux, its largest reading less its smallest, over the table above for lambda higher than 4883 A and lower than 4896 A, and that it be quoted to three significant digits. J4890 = 32.9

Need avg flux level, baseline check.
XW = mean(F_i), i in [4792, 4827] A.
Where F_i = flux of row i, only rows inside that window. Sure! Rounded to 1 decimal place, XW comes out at 29.6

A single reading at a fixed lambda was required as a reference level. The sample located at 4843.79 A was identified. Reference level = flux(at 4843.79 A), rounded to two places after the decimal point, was 28.28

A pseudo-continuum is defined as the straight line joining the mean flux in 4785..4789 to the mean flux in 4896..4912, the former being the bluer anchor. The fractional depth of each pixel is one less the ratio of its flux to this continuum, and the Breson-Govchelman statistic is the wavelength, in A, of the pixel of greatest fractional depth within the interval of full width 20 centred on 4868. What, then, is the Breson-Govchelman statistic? 4861.67 A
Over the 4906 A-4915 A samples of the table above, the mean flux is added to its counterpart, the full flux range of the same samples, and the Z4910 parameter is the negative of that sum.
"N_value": -31.1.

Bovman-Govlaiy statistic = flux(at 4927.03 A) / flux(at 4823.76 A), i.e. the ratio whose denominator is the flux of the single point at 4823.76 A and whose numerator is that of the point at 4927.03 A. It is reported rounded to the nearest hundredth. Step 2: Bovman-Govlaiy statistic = 1.08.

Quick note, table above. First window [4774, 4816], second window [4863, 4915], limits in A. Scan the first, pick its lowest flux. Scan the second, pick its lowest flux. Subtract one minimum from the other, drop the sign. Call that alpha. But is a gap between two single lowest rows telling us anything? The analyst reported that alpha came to 3.7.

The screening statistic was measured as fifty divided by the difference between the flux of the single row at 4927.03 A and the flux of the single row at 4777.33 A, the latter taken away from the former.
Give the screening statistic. -455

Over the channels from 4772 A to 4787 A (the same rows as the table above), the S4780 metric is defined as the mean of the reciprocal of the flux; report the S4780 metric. 0.0335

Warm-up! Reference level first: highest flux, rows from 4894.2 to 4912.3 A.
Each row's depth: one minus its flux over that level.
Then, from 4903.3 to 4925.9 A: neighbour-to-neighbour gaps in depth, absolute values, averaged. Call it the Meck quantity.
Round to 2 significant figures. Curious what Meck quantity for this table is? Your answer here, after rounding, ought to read 0.059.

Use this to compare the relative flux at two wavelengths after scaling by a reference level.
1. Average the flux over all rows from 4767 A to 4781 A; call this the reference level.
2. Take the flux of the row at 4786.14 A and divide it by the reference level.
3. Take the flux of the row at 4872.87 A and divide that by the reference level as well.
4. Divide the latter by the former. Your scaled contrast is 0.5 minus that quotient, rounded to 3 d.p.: -0.418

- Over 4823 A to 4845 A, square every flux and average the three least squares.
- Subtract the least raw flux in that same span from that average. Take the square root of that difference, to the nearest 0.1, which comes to 27.7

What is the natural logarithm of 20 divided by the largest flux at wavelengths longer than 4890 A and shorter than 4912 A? -0.422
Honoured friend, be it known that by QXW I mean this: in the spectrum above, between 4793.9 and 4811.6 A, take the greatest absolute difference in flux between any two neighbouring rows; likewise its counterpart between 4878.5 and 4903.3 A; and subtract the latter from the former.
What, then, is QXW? -3.0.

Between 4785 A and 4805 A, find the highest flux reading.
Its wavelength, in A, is 4803.80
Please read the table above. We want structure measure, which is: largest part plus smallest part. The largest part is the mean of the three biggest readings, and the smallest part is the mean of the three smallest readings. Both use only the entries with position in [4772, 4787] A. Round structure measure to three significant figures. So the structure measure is 59.7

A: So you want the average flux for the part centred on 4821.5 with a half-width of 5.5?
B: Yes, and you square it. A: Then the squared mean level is 865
